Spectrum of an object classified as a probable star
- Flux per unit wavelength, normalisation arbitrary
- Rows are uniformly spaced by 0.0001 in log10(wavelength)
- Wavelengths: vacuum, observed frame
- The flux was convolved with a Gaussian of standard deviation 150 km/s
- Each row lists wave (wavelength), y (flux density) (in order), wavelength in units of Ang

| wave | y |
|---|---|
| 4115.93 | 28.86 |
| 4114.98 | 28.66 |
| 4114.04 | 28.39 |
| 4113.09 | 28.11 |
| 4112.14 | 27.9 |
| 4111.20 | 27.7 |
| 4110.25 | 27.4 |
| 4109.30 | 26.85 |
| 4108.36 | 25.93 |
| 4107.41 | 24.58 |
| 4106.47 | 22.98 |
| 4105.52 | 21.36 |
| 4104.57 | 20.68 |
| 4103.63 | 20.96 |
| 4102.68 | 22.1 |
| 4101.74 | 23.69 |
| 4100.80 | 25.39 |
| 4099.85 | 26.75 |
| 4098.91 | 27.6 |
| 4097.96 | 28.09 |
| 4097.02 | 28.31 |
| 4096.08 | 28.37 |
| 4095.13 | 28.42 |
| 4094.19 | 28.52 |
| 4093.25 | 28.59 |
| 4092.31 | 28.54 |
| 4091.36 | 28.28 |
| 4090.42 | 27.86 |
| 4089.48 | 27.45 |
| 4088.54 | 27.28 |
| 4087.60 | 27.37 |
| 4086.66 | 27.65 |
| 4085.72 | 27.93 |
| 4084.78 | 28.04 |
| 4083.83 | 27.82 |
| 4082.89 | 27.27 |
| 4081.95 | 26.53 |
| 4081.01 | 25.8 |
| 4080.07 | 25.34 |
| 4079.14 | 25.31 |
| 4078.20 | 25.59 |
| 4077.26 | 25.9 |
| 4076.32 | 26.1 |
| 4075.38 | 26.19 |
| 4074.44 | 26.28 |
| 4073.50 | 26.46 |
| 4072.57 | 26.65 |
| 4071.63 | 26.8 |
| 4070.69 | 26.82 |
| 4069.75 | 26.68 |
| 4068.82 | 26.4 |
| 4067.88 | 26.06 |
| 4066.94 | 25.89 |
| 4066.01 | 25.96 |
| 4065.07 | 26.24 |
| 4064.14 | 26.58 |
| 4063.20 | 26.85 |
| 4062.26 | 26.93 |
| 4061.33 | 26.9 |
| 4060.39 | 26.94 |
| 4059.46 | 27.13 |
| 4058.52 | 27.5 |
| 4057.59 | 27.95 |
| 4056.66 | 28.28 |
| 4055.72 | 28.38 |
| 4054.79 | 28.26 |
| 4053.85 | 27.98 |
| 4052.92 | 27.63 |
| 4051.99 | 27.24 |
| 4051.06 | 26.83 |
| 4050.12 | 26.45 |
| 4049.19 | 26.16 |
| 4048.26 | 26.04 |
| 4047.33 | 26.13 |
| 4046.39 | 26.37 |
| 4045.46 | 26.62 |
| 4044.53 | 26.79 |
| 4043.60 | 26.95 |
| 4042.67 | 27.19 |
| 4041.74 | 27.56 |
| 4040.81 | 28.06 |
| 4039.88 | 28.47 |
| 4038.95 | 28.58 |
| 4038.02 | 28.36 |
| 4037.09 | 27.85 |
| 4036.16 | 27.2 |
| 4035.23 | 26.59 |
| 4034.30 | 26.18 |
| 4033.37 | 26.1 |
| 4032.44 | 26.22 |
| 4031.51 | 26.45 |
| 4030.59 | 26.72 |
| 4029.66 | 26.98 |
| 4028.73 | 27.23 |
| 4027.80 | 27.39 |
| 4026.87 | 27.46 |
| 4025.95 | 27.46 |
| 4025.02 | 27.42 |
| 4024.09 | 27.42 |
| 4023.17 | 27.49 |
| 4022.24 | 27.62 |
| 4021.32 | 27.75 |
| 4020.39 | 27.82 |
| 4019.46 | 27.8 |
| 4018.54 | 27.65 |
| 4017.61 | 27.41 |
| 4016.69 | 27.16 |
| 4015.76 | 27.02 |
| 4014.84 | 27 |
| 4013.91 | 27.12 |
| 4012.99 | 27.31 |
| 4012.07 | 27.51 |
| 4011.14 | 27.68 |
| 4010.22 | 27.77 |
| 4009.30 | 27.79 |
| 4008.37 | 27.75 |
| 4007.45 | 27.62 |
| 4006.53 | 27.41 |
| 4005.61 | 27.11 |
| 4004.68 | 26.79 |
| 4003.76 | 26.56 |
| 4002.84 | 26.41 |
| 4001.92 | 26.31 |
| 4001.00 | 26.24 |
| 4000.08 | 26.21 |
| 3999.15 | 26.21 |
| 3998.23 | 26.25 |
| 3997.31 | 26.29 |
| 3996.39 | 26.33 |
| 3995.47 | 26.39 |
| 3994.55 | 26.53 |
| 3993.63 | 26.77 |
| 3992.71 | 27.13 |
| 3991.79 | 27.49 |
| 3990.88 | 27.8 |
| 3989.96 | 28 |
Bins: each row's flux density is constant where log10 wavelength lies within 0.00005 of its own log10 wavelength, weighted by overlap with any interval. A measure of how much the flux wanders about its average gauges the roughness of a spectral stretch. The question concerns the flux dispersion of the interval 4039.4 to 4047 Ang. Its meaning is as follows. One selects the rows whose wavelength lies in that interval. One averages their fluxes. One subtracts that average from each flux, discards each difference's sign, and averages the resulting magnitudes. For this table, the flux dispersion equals 0.58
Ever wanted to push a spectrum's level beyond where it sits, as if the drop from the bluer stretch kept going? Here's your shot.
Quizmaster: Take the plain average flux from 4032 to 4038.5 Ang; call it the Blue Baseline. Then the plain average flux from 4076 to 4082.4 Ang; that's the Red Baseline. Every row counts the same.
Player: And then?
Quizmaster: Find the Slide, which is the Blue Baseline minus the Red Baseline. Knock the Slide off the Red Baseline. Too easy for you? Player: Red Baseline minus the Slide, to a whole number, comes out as 25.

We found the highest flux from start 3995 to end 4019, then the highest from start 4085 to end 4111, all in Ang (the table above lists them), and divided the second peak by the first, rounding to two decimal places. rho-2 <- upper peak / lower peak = 1.03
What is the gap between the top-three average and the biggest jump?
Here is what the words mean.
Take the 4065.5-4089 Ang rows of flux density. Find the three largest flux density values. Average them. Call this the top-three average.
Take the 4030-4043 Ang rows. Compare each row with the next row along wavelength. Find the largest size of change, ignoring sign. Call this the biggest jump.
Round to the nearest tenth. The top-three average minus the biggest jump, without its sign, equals 27.3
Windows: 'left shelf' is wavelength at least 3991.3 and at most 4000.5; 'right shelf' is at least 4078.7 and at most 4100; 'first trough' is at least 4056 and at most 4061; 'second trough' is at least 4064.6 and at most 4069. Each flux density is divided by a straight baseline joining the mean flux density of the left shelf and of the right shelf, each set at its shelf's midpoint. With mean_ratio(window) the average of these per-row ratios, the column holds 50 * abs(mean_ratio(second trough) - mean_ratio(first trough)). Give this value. 2.8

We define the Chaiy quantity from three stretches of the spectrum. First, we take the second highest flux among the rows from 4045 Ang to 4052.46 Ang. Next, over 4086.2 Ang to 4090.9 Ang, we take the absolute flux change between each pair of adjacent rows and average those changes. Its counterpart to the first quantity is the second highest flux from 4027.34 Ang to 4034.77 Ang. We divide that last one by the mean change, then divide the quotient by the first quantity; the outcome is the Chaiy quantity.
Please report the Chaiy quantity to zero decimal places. 4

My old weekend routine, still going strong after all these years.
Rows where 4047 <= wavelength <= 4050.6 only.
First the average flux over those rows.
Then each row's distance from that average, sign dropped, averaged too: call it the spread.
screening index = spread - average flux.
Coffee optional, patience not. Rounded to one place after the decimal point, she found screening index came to -26.1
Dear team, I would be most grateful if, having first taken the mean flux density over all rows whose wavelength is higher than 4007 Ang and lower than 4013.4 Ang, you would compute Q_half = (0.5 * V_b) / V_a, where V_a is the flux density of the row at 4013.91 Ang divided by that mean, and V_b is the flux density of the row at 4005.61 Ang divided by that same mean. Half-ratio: 0.500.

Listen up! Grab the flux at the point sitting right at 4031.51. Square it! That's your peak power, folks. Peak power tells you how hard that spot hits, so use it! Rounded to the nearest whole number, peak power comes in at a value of 700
